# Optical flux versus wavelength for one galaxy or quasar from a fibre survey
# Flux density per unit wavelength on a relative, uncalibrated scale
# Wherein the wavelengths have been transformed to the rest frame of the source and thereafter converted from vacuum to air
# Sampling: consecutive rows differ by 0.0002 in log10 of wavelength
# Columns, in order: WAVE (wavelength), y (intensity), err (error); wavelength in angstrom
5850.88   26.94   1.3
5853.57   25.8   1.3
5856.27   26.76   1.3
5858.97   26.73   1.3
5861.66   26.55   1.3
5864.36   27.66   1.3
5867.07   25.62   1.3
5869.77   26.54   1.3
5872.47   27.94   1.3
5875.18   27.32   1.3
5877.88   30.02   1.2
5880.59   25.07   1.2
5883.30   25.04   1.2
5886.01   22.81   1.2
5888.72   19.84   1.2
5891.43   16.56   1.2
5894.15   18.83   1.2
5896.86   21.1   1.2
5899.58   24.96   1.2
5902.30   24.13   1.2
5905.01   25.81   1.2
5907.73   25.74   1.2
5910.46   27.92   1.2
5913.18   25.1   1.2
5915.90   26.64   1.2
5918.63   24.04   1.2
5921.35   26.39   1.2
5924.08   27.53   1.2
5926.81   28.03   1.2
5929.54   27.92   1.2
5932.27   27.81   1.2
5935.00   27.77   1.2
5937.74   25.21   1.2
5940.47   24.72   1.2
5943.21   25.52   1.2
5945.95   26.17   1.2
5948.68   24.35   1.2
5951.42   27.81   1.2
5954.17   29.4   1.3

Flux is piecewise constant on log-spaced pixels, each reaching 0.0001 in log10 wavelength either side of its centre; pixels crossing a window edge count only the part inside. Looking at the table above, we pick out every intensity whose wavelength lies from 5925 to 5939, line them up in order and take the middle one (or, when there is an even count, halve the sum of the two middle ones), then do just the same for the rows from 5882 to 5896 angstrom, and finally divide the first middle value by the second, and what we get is 1.4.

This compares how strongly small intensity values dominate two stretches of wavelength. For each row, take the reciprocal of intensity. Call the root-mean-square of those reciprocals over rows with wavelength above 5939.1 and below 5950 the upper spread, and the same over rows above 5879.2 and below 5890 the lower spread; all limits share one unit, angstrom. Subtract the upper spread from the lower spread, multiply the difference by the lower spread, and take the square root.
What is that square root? 0.013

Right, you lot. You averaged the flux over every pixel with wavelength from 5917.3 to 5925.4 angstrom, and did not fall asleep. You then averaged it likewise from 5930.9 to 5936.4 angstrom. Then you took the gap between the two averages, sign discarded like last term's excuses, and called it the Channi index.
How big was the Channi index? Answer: 1.8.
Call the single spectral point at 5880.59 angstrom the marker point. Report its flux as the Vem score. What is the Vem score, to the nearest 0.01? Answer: 25.07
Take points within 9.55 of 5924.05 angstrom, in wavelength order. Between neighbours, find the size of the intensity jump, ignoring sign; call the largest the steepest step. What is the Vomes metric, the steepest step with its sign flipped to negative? -2.60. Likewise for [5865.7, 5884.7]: -4.95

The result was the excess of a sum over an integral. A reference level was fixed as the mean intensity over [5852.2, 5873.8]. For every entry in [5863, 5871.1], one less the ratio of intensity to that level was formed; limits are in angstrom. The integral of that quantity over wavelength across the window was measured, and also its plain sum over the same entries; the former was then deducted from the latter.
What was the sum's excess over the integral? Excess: -0.02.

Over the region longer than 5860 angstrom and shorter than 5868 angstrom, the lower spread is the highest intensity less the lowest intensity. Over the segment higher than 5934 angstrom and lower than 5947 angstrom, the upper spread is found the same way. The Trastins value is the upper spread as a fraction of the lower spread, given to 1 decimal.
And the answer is 1.5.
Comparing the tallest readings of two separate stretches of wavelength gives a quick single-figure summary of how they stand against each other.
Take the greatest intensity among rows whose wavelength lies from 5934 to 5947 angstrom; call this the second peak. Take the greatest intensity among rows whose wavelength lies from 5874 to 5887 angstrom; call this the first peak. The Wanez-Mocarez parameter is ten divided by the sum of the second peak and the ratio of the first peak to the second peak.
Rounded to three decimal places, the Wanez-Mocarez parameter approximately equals 0.347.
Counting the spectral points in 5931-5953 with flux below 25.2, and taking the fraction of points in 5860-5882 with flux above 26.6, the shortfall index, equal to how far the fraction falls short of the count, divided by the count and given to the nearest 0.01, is 0.75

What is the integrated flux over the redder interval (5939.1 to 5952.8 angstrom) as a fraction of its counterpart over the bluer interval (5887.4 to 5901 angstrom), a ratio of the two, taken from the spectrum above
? 1.28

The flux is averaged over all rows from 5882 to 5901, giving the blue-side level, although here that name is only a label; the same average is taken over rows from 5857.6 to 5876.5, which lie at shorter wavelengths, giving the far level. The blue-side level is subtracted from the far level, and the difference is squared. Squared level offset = 31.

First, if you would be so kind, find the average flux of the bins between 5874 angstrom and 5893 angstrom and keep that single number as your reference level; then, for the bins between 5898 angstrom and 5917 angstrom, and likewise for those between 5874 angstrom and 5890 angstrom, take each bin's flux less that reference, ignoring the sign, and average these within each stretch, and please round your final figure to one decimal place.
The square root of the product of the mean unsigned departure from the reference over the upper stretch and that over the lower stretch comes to 2.4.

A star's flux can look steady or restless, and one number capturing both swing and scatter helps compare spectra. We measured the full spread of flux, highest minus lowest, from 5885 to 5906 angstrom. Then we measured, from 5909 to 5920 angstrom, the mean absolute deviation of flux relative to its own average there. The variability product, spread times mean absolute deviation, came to 13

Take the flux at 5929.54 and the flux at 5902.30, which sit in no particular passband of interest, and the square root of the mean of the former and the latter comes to 5.10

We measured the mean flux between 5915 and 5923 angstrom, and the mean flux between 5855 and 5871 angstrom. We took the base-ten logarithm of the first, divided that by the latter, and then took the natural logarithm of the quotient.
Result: -2.939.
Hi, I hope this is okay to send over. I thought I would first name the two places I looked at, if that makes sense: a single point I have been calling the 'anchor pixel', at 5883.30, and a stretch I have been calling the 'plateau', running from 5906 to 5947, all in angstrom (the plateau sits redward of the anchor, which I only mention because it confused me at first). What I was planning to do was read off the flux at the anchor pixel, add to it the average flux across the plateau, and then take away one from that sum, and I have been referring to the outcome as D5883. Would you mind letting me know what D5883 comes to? 50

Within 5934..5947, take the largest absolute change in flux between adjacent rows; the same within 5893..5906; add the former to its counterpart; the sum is 6.4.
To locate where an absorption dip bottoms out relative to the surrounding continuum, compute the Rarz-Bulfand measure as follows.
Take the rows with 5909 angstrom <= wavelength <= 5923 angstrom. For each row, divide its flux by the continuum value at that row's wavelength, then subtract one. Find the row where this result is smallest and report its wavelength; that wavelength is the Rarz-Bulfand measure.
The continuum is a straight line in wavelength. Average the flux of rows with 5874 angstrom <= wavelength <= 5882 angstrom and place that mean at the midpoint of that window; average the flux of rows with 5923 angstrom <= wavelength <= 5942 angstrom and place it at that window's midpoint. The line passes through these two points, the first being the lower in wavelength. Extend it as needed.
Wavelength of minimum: 5918.63 angstrom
